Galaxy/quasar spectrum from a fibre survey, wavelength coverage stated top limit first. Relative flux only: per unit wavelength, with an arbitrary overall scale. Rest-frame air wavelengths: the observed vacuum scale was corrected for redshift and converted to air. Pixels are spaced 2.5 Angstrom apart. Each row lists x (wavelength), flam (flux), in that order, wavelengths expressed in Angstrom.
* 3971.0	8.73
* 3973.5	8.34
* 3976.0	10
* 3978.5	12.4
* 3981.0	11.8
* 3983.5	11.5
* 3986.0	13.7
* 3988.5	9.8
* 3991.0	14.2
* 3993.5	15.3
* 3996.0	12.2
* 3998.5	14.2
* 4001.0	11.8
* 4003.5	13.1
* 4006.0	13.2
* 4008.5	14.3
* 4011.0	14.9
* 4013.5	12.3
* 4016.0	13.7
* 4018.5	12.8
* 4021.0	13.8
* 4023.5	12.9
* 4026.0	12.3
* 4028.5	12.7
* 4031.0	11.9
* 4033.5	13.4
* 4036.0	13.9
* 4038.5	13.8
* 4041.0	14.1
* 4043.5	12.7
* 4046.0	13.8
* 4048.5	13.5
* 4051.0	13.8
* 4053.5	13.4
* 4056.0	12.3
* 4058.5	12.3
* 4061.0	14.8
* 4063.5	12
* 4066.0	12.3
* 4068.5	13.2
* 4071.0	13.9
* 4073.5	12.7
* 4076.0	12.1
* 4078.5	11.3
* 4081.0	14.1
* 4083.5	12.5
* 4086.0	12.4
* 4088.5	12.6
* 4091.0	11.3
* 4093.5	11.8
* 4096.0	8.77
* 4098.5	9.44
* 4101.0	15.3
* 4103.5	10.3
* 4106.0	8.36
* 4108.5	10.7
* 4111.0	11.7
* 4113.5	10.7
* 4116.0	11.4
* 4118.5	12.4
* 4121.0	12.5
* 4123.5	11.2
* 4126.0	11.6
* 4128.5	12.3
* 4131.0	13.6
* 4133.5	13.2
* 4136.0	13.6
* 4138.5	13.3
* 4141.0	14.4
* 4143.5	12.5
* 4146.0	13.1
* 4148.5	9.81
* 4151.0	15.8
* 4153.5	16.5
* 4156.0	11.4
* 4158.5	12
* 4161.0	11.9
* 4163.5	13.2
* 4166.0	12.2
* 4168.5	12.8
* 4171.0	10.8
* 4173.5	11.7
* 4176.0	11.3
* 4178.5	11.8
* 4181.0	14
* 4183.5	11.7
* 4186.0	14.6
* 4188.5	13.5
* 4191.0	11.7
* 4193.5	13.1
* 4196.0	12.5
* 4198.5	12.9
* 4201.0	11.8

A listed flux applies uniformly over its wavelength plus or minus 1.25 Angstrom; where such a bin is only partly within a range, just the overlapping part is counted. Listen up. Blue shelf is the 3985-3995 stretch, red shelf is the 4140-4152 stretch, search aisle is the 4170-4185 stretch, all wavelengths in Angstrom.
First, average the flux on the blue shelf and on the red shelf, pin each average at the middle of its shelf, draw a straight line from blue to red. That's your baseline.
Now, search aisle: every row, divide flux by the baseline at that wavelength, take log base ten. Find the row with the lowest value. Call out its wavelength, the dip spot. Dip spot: 4171.0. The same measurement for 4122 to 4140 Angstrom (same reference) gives 4123.5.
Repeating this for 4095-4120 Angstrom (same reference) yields 4106.0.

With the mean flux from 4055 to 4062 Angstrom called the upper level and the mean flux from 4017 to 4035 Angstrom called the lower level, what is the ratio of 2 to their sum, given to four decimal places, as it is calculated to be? 0.0770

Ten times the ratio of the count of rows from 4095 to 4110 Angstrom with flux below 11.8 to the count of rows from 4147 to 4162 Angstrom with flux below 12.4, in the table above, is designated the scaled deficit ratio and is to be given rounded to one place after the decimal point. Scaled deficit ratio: 12.5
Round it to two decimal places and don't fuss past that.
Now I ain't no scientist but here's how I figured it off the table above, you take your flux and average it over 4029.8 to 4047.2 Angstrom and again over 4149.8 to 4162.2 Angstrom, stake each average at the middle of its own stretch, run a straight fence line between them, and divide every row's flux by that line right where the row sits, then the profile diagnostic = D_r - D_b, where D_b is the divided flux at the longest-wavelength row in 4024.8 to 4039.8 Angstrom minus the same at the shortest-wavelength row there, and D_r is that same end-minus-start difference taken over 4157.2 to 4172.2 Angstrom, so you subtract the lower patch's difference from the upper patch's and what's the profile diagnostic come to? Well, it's -0.20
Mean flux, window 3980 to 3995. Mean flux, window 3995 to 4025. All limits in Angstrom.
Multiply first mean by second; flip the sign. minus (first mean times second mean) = -169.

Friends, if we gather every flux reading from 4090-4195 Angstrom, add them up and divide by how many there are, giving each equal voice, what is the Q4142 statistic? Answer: 12.2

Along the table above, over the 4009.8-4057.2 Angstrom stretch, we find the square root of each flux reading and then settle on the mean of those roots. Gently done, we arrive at 3.64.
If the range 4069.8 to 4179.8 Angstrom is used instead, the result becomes 3.48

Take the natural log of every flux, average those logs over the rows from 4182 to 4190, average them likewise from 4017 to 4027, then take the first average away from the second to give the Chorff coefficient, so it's -0.02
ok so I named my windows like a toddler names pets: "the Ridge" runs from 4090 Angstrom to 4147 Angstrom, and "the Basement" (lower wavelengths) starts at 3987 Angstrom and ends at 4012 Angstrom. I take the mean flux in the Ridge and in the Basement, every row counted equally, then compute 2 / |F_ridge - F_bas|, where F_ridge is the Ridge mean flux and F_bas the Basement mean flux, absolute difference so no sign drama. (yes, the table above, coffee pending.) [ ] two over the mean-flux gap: 1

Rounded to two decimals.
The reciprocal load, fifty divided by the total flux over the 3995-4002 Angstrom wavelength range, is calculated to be 1.31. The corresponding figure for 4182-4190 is 1.26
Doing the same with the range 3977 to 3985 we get 1.40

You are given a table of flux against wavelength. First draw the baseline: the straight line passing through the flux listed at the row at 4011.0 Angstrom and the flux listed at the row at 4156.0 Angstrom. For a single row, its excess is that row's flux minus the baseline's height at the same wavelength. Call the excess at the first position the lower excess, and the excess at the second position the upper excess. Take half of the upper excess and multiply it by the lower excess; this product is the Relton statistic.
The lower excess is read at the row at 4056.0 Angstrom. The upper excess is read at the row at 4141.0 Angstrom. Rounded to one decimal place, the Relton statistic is -2.0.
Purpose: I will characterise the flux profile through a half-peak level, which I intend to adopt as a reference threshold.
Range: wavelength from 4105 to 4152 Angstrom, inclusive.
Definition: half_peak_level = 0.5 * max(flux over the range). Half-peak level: 7.90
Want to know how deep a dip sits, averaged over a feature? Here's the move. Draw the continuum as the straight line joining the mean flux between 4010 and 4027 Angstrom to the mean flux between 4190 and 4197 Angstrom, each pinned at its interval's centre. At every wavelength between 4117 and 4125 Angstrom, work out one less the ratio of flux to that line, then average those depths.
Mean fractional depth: 0.06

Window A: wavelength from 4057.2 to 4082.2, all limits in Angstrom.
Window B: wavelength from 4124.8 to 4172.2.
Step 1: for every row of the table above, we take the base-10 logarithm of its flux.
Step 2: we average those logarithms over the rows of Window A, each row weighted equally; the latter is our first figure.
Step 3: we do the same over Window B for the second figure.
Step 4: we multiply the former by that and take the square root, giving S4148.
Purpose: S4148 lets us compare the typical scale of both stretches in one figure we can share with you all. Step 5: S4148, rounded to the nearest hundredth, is 1.11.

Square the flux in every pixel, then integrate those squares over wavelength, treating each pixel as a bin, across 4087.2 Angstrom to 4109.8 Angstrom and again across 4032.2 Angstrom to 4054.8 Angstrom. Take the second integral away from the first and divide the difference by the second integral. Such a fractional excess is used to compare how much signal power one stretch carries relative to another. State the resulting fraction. -0.33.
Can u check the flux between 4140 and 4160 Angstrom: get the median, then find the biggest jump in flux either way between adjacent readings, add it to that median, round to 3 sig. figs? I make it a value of 18.8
